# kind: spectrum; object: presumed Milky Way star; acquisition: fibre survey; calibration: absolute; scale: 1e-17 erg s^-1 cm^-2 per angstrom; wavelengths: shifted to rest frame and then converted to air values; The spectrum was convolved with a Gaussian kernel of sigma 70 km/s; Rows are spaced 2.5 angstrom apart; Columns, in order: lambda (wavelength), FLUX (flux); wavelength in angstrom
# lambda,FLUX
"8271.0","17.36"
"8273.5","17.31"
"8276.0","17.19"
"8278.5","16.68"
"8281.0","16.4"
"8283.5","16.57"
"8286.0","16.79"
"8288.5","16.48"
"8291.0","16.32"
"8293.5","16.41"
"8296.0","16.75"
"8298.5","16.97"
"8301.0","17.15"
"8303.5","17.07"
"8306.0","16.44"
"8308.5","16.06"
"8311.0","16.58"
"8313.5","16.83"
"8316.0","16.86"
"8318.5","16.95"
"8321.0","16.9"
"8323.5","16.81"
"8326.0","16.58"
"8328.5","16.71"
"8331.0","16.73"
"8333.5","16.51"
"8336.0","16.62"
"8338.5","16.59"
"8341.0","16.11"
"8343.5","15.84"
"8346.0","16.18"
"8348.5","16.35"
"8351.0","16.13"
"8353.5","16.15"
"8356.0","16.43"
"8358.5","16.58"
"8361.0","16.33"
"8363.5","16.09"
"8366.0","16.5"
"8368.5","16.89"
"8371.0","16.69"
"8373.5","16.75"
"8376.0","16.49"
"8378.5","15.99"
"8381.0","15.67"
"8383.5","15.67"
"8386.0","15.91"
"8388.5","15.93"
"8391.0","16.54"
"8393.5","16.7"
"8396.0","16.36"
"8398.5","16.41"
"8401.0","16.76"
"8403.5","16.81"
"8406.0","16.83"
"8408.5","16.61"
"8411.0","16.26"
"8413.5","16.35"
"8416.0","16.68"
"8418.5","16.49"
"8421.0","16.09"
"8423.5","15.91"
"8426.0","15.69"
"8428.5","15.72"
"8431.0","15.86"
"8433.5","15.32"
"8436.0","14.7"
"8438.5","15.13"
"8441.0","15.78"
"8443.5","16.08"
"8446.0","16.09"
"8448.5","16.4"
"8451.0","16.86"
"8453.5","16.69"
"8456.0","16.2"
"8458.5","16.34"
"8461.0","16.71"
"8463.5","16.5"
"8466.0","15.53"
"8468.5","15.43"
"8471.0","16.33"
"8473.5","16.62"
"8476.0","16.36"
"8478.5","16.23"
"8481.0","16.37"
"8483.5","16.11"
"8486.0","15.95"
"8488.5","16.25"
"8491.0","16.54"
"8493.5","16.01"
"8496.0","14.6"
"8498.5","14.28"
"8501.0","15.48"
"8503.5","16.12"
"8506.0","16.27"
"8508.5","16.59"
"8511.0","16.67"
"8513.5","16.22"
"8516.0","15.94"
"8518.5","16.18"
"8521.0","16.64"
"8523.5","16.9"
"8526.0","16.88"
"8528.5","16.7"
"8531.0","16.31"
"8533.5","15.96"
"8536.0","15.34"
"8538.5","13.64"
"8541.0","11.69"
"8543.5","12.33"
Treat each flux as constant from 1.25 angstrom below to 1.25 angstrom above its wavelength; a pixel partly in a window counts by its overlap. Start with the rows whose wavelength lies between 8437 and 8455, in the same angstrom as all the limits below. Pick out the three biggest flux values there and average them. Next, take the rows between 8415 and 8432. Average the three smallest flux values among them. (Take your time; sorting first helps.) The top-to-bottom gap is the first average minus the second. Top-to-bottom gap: 0.89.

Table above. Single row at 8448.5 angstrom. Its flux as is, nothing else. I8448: 16.4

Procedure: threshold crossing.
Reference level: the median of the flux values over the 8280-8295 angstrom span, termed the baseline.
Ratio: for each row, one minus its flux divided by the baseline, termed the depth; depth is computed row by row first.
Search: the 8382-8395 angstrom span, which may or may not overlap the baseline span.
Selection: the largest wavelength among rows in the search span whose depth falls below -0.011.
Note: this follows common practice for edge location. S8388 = 8393.5 angstrom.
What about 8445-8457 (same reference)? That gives 8453.5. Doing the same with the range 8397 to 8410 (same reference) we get 8406.0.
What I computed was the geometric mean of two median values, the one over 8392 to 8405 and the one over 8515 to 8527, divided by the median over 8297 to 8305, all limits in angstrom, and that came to 0.98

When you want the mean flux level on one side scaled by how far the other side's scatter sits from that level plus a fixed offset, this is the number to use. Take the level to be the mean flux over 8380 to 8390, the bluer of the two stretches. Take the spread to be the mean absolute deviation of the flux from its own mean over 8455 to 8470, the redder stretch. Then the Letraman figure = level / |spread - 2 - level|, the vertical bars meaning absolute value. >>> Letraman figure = 0.909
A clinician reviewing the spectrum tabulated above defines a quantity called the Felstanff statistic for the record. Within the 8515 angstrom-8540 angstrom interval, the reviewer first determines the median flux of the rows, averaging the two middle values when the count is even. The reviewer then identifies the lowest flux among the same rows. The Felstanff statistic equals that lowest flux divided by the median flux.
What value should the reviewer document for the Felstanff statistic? 0.84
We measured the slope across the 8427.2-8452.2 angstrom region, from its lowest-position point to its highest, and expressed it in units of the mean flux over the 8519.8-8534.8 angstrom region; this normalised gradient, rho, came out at 0.0031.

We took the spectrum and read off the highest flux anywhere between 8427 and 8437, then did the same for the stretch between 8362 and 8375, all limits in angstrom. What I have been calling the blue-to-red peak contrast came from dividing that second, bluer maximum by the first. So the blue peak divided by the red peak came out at 1.06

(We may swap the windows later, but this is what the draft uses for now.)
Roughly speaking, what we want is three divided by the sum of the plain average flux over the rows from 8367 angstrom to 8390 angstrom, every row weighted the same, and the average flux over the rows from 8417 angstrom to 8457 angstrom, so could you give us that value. 0.0933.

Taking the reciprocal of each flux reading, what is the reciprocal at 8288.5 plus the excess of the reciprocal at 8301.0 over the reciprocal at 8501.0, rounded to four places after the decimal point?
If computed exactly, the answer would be 0.0544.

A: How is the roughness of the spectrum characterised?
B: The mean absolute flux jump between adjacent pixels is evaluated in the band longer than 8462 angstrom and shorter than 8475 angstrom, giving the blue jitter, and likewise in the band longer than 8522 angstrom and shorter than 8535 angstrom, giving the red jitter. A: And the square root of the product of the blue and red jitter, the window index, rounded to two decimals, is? 0.36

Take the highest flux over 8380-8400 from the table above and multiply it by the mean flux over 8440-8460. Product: 272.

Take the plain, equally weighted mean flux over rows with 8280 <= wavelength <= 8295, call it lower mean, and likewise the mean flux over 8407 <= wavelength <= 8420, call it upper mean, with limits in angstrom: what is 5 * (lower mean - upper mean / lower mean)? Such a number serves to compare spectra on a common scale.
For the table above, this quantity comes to 77.5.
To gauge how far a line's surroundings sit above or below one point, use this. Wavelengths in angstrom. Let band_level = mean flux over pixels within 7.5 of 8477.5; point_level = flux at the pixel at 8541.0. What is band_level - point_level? 4.6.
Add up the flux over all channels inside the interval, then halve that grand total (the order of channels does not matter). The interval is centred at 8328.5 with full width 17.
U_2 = 58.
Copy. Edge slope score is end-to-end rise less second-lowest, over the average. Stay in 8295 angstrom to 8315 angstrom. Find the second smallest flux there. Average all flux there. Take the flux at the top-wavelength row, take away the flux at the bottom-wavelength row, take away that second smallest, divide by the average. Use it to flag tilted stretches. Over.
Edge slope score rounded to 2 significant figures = -0.98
